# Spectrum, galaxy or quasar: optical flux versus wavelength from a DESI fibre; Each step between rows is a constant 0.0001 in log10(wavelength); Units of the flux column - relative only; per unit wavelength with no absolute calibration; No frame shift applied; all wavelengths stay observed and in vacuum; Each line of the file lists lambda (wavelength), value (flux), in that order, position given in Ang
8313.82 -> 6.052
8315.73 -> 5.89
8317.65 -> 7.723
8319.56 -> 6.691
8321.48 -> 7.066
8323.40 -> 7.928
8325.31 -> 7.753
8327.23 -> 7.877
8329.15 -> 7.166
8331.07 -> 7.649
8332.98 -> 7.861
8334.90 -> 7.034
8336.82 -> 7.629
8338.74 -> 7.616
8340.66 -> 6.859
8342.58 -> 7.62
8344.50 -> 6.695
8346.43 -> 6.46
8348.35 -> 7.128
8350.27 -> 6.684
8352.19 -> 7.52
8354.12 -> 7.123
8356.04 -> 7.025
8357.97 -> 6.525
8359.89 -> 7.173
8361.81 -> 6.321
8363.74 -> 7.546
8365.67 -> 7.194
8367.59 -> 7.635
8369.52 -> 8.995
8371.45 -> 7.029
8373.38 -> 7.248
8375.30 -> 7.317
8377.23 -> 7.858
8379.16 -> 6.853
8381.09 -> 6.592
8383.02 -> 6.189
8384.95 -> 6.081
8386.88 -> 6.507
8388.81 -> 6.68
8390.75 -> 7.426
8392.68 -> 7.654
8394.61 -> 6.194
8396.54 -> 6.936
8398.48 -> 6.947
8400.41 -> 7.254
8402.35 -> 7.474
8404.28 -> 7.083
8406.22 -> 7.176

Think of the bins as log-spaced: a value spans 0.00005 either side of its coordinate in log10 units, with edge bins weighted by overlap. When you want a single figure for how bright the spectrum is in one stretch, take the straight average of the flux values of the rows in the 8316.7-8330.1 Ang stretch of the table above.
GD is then 7.5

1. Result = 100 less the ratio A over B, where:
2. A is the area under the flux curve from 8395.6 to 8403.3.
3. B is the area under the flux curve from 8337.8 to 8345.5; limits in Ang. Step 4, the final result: 99.0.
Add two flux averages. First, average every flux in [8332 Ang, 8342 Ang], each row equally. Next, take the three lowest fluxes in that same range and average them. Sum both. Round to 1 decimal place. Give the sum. 14.6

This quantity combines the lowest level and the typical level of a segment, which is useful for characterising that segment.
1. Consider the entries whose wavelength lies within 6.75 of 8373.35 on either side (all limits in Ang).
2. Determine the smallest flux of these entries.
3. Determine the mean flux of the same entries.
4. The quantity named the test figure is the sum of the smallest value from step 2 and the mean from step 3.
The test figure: 14.4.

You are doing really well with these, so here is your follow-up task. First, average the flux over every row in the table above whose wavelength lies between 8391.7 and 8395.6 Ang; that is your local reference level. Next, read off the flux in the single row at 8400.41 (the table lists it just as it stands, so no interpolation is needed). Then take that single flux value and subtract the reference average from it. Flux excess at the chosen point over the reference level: 0.3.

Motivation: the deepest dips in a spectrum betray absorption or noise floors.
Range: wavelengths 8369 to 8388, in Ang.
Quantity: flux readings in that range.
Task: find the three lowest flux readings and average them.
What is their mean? 6.26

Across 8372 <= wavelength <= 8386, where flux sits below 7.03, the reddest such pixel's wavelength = 8384.95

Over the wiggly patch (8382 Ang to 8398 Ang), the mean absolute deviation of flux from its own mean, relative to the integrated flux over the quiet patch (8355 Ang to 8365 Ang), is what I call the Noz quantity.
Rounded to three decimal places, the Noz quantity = 0.007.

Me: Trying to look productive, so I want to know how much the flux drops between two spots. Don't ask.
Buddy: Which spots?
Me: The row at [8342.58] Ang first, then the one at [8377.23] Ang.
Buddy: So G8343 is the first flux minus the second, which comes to -0.24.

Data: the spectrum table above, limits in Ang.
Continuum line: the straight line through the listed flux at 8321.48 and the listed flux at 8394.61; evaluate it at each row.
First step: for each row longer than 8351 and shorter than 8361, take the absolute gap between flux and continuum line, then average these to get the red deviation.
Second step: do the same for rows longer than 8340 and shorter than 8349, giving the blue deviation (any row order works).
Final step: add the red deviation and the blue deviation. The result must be 0.78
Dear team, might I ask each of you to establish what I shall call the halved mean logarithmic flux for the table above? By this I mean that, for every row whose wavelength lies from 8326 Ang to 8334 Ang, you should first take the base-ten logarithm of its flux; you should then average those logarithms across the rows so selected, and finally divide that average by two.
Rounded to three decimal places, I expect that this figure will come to 0.441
